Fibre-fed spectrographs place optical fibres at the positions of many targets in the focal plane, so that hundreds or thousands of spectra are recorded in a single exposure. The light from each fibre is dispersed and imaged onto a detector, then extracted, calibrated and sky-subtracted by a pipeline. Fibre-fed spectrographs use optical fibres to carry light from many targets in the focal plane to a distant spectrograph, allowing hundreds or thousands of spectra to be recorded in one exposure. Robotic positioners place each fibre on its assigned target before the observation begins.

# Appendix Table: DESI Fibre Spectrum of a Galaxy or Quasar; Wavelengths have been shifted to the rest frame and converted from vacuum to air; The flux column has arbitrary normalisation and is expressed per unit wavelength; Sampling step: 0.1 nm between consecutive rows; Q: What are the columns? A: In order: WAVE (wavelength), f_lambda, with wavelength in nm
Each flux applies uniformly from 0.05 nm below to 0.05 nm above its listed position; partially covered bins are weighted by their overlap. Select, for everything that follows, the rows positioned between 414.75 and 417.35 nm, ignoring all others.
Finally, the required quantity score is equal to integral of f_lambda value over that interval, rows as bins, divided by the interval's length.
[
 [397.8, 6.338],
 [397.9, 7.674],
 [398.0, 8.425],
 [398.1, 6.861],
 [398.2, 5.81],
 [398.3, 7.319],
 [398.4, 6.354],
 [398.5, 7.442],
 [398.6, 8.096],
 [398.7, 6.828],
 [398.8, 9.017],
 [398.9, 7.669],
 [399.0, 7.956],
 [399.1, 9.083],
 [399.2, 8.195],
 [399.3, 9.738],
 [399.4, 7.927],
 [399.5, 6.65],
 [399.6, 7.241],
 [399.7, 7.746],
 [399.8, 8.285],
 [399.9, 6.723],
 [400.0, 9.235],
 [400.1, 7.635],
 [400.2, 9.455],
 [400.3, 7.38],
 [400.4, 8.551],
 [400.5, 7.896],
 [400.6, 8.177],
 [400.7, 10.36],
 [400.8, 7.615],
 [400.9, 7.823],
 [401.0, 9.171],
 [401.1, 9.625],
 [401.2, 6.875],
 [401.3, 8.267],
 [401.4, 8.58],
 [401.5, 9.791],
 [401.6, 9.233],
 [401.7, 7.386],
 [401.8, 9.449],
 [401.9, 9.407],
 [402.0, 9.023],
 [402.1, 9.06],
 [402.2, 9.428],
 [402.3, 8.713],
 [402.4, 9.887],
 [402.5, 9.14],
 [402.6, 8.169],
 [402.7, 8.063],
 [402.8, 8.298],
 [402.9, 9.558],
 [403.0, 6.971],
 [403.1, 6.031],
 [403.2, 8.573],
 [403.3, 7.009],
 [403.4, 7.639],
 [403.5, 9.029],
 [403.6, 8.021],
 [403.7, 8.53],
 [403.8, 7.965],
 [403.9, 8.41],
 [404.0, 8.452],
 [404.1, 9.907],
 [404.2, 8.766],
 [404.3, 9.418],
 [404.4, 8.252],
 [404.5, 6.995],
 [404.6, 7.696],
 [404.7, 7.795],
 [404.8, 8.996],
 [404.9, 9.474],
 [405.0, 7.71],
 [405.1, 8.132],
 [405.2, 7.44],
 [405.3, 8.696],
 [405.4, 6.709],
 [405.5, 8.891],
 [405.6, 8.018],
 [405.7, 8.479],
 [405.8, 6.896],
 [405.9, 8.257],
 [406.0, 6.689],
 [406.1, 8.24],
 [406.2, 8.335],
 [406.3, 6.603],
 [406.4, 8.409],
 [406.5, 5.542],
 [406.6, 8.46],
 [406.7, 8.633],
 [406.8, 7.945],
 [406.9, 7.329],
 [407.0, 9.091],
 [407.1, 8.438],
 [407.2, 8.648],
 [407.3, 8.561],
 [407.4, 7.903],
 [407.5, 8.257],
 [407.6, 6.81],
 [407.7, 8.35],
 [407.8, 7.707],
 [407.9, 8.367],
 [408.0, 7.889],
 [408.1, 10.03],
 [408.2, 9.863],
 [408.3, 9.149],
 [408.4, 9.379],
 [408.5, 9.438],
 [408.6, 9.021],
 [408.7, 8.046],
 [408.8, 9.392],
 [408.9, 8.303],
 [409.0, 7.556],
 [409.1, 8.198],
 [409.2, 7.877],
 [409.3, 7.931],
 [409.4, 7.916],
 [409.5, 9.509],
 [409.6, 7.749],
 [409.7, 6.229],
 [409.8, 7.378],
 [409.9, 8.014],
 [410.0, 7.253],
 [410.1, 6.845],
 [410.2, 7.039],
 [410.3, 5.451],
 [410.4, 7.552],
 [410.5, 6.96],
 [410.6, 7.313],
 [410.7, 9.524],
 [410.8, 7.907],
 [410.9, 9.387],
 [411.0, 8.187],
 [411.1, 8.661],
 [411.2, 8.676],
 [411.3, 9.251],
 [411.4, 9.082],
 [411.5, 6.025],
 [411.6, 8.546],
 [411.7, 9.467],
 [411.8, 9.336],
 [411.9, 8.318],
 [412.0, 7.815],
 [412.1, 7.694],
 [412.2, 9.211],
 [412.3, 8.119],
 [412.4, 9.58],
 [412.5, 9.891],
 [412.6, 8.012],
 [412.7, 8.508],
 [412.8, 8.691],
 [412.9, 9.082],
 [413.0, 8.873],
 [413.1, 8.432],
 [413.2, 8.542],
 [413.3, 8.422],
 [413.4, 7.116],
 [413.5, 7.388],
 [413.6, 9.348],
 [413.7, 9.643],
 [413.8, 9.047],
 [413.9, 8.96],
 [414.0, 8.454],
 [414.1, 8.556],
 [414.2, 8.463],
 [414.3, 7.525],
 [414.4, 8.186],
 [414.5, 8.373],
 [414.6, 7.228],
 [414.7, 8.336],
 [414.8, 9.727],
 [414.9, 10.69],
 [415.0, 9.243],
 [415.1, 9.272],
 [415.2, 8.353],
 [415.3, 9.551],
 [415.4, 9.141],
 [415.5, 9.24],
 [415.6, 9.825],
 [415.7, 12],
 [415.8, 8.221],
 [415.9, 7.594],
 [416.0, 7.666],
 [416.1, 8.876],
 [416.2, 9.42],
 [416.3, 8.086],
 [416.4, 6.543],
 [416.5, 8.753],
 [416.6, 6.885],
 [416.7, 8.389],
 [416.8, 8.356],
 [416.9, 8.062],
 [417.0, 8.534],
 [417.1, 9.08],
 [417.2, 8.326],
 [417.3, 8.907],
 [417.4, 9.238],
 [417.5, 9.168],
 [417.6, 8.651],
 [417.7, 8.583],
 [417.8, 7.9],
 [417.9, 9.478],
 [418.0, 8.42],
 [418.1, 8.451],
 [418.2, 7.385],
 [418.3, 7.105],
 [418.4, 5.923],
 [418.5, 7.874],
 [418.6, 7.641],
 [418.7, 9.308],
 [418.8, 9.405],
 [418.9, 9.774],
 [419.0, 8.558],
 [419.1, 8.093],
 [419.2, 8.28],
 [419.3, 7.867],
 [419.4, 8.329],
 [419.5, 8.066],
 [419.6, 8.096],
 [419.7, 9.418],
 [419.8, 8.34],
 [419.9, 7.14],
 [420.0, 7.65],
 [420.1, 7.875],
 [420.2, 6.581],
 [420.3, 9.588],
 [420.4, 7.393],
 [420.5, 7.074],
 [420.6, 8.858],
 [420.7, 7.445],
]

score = 8.80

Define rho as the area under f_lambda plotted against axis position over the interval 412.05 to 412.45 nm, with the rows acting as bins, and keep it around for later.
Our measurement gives 3.5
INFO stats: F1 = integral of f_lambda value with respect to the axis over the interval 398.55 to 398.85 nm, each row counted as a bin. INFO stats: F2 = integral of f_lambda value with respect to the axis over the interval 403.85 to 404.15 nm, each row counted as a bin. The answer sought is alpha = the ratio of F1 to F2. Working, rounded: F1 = 2.39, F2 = 2.68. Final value 0.89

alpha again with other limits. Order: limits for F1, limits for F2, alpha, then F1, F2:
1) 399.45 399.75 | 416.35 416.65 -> 0.98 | 2.16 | 2.22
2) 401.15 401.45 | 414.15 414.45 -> 0.98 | 2.37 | 2.42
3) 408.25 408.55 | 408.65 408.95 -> 1.09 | 2.80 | 2.57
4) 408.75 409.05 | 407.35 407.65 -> 1.10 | 2.53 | 2.30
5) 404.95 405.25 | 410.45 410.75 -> 0.98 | 2.33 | 2.38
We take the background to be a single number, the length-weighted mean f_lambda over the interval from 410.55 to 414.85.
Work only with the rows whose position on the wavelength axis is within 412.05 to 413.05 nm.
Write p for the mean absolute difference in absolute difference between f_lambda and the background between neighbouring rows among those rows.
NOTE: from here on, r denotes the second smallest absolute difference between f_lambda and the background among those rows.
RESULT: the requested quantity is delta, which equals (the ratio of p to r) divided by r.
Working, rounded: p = 0.38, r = 0.16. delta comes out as 15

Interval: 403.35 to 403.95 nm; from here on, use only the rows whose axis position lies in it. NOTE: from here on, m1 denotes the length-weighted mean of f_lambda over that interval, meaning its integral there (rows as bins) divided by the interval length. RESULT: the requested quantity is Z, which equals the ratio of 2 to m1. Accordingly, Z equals 0.242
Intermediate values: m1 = 8.3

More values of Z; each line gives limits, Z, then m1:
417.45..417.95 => 0.228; 8.8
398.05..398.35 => 0.300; 6.7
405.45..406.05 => 0.254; 7.9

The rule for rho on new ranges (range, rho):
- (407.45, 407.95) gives 3.9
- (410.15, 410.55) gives 2.7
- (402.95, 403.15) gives 1.3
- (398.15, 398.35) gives 1.3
